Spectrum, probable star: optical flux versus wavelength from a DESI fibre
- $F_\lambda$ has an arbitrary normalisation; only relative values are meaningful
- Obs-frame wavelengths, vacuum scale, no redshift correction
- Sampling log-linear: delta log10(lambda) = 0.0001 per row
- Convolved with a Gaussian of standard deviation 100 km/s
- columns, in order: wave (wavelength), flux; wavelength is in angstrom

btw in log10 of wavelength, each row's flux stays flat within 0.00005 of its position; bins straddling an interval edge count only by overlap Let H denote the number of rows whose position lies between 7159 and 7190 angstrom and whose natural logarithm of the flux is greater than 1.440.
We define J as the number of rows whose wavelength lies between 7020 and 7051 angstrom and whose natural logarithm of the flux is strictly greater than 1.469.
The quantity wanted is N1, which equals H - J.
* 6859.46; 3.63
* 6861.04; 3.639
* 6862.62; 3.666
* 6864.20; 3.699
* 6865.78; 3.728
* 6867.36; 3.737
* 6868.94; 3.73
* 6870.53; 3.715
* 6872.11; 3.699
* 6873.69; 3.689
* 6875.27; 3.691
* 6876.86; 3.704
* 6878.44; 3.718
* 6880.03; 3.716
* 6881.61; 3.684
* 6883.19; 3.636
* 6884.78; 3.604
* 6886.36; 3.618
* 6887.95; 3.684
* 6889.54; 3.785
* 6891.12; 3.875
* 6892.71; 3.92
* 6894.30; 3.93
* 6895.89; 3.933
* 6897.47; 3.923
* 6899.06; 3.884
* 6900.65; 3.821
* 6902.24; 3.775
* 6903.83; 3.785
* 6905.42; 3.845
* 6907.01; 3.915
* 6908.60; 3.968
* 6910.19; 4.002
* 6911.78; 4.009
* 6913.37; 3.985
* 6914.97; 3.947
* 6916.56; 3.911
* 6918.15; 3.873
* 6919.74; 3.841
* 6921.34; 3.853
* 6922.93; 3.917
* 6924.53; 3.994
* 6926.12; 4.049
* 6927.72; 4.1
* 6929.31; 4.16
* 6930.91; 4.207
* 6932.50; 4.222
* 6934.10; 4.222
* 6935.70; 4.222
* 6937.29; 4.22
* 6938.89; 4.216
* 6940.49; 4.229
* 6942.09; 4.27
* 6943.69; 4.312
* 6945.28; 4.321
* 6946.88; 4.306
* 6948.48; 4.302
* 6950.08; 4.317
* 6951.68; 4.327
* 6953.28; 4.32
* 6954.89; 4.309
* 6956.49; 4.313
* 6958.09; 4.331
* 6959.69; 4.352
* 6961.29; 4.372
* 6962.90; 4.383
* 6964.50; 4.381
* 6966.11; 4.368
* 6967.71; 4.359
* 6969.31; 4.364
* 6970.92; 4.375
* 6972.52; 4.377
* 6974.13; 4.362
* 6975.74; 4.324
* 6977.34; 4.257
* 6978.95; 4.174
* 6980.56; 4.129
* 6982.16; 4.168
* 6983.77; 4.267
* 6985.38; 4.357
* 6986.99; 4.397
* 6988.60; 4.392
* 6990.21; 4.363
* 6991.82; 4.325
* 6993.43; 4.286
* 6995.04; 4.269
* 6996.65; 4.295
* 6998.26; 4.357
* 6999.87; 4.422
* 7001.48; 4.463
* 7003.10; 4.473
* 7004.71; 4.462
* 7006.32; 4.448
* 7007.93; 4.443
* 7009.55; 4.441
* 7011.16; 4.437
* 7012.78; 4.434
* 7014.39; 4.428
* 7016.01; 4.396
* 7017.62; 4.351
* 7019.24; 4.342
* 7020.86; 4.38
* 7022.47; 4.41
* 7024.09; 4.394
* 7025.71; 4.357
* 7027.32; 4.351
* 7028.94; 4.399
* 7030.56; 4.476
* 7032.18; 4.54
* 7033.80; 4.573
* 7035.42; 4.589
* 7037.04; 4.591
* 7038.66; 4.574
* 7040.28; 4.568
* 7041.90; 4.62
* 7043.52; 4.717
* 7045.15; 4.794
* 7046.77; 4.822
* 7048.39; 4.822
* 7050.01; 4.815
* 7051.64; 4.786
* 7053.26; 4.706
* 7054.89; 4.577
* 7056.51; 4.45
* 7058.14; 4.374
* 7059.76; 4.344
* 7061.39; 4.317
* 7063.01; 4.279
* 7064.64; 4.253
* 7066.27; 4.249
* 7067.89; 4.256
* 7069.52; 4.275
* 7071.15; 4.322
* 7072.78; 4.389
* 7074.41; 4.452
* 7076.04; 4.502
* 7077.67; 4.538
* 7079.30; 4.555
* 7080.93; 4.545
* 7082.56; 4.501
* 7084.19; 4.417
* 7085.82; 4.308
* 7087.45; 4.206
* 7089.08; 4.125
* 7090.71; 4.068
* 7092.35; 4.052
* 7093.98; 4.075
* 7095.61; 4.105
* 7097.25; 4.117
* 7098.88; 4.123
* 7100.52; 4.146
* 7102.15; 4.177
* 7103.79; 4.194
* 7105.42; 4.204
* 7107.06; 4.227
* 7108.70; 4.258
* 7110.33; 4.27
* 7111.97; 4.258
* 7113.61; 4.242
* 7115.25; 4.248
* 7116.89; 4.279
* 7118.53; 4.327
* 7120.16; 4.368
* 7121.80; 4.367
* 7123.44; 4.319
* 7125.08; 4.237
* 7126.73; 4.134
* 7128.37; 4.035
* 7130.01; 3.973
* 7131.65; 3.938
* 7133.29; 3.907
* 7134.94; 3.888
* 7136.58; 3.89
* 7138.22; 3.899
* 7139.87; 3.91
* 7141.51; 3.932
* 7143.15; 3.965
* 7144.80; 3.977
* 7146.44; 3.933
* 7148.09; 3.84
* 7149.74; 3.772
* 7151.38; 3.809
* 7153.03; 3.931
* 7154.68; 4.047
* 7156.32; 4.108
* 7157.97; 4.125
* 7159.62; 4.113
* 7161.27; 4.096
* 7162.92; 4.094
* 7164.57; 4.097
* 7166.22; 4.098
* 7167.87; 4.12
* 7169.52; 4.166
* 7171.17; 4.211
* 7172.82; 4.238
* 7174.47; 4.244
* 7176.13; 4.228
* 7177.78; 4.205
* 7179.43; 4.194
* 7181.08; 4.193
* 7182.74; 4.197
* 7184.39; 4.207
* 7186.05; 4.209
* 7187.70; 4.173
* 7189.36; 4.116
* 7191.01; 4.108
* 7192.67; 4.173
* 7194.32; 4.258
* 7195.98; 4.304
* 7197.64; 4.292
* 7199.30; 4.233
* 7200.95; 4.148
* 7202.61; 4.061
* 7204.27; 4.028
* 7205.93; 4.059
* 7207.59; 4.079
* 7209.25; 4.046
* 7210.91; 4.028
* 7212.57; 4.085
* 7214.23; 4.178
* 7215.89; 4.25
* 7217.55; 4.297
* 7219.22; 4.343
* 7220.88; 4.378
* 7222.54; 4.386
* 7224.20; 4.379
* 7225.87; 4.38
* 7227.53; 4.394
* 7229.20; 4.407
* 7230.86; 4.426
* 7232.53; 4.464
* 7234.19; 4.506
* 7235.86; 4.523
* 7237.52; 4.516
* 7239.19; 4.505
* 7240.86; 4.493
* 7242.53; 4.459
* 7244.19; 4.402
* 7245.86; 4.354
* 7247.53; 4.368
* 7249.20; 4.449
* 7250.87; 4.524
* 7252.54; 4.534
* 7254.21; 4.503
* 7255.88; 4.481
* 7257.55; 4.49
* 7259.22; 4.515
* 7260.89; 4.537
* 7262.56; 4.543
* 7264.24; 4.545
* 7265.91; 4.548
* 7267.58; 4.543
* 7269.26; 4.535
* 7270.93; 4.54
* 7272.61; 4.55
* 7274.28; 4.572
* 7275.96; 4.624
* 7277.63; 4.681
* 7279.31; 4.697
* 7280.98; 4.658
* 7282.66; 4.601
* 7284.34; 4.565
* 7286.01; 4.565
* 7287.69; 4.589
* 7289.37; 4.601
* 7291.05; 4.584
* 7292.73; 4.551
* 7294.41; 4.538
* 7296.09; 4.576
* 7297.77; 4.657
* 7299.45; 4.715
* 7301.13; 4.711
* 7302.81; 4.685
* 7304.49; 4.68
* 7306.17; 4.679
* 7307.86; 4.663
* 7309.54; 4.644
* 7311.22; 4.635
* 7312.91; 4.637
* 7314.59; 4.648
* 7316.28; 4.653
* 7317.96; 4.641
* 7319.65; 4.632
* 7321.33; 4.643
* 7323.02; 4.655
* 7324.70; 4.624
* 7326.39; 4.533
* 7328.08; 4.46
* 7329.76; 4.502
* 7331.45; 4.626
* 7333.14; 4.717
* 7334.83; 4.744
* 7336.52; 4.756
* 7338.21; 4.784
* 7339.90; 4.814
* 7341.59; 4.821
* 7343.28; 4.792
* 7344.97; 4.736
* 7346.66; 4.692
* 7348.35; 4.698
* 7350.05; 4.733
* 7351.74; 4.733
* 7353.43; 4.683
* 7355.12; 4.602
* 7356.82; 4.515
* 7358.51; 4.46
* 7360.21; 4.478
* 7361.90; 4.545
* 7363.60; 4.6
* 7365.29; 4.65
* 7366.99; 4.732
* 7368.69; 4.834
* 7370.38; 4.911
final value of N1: -16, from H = 3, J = 19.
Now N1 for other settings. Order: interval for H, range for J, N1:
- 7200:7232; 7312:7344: -9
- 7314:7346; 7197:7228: 14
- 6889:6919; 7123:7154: 0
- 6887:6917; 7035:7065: -15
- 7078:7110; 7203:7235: -2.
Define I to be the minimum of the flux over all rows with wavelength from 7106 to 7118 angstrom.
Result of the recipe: 4.227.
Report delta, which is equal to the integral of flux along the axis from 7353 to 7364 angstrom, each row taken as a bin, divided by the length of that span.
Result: 4.55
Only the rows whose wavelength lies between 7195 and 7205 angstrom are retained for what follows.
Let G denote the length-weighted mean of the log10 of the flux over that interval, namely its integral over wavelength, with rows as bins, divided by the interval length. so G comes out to 0.621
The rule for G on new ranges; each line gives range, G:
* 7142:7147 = 0.598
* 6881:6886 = 0.561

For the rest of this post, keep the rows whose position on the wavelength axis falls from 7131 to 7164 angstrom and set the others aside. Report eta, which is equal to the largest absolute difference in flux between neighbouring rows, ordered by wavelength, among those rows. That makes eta 0.122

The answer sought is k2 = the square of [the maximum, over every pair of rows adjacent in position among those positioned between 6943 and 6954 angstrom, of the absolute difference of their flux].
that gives 0.000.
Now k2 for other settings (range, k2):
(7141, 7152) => 0.009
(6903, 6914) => 0.005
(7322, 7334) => 0.015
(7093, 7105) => 0.001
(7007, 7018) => 0.002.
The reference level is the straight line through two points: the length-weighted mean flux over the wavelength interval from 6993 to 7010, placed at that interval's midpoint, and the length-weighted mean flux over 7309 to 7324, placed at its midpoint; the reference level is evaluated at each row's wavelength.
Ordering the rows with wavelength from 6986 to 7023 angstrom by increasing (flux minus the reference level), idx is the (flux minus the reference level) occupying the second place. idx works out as -0.11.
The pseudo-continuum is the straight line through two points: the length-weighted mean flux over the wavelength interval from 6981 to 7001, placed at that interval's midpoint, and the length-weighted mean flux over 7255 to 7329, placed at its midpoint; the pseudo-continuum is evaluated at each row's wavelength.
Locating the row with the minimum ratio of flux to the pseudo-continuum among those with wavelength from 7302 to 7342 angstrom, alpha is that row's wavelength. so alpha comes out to 7328.08 angstrom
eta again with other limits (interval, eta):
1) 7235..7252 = 0.081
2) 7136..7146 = 0.033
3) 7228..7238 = 0.042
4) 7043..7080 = 0.129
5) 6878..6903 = 0.101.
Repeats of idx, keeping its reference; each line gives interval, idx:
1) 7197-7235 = -0.53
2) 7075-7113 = -0.40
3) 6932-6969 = -0.13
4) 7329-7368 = -0.20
